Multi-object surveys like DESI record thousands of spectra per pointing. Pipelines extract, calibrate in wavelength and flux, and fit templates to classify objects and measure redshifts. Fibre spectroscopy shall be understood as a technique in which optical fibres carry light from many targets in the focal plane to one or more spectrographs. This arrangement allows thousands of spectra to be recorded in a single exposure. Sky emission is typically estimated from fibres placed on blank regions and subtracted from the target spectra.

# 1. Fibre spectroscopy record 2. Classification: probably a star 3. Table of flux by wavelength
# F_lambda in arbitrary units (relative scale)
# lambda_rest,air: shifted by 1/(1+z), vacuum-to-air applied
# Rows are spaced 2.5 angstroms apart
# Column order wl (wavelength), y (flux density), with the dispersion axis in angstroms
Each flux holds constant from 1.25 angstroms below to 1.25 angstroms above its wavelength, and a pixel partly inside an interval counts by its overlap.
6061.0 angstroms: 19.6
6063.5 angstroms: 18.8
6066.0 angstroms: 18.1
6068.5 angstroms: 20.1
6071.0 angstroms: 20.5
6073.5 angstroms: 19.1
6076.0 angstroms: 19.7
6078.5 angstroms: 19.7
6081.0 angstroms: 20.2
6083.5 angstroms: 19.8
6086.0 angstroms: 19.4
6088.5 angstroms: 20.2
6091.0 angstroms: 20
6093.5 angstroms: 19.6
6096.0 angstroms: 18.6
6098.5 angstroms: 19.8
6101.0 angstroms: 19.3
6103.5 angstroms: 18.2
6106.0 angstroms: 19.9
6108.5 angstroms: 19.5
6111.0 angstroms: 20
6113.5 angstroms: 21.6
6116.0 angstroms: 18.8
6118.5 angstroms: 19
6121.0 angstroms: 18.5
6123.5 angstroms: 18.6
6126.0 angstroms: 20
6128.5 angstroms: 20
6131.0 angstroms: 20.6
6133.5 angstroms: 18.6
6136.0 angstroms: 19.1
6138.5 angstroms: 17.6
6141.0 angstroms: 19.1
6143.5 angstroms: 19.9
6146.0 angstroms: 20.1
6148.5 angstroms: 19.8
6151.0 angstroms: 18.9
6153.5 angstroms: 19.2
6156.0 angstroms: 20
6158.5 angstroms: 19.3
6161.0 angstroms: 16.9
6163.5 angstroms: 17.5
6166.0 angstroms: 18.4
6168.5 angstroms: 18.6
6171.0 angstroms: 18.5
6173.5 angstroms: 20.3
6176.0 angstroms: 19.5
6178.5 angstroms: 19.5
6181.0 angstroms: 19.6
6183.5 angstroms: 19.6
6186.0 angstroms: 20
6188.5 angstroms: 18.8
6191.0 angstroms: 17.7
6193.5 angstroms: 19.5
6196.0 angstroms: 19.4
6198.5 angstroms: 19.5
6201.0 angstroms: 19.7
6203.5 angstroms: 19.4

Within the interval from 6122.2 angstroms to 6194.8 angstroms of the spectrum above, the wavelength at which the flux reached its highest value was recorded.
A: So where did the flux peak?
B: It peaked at 6131.0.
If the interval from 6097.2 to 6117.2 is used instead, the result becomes 6113.5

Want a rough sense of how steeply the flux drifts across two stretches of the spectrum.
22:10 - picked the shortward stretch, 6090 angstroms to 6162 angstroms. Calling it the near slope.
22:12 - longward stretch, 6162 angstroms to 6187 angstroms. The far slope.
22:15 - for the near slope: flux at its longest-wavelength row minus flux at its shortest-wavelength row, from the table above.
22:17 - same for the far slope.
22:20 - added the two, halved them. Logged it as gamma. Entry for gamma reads -0.30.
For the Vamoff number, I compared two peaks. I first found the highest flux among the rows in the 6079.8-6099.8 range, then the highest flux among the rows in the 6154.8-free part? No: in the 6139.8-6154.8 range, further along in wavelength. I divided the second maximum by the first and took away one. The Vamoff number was -0.005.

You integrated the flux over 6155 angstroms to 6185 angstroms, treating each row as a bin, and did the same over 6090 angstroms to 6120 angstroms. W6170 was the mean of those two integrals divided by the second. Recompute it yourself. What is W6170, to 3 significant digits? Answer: 0.986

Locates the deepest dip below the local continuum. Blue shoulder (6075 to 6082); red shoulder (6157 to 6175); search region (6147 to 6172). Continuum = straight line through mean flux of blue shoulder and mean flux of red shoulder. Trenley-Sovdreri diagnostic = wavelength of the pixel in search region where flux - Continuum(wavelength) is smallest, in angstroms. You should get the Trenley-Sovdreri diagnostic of 6161.0 angstroms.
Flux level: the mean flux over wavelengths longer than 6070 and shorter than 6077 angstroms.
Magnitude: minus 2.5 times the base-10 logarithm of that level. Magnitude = -3.24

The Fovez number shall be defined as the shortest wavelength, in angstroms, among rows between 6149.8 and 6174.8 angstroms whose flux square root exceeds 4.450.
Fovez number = 6156.0 angstroms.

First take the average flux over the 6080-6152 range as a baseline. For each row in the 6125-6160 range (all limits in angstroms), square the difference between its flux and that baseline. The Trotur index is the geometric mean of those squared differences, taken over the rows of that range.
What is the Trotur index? 0.26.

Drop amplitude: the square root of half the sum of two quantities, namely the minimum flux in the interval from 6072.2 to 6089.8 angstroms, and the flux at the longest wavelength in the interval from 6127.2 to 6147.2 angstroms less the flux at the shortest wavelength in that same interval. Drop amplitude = 3.10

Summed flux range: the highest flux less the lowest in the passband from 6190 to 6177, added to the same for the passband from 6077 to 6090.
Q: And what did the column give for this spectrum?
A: 2.0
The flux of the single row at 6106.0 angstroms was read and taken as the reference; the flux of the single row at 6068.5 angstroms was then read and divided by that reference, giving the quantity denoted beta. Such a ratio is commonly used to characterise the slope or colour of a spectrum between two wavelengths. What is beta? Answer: 1.01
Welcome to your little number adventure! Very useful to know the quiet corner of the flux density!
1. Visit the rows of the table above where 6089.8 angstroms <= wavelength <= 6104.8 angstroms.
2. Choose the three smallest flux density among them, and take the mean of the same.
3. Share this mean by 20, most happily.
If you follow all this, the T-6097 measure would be 0.935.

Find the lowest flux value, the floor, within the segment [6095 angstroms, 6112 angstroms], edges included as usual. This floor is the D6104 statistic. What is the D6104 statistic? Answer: 18.2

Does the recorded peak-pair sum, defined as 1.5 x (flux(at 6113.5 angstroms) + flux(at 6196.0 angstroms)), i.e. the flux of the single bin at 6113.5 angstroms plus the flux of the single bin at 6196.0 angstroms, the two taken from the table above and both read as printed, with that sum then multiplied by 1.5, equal 61.5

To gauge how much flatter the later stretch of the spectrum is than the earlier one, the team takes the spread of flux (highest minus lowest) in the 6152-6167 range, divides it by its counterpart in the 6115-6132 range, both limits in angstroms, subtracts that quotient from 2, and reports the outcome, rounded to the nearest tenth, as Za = 0.5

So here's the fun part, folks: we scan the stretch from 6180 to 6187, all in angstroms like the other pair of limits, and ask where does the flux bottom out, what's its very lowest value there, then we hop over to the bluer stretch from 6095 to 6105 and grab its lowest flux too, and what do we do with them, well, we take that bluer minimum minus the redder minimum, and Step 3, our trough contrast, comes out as -1.4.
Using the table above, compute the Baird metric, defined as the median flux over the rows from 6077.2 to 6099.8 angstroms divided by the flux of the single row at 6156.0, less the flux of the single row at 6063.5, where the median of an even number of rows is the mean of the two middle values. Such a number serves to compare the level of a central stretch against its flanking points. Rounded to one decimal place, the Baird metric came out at -17.8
